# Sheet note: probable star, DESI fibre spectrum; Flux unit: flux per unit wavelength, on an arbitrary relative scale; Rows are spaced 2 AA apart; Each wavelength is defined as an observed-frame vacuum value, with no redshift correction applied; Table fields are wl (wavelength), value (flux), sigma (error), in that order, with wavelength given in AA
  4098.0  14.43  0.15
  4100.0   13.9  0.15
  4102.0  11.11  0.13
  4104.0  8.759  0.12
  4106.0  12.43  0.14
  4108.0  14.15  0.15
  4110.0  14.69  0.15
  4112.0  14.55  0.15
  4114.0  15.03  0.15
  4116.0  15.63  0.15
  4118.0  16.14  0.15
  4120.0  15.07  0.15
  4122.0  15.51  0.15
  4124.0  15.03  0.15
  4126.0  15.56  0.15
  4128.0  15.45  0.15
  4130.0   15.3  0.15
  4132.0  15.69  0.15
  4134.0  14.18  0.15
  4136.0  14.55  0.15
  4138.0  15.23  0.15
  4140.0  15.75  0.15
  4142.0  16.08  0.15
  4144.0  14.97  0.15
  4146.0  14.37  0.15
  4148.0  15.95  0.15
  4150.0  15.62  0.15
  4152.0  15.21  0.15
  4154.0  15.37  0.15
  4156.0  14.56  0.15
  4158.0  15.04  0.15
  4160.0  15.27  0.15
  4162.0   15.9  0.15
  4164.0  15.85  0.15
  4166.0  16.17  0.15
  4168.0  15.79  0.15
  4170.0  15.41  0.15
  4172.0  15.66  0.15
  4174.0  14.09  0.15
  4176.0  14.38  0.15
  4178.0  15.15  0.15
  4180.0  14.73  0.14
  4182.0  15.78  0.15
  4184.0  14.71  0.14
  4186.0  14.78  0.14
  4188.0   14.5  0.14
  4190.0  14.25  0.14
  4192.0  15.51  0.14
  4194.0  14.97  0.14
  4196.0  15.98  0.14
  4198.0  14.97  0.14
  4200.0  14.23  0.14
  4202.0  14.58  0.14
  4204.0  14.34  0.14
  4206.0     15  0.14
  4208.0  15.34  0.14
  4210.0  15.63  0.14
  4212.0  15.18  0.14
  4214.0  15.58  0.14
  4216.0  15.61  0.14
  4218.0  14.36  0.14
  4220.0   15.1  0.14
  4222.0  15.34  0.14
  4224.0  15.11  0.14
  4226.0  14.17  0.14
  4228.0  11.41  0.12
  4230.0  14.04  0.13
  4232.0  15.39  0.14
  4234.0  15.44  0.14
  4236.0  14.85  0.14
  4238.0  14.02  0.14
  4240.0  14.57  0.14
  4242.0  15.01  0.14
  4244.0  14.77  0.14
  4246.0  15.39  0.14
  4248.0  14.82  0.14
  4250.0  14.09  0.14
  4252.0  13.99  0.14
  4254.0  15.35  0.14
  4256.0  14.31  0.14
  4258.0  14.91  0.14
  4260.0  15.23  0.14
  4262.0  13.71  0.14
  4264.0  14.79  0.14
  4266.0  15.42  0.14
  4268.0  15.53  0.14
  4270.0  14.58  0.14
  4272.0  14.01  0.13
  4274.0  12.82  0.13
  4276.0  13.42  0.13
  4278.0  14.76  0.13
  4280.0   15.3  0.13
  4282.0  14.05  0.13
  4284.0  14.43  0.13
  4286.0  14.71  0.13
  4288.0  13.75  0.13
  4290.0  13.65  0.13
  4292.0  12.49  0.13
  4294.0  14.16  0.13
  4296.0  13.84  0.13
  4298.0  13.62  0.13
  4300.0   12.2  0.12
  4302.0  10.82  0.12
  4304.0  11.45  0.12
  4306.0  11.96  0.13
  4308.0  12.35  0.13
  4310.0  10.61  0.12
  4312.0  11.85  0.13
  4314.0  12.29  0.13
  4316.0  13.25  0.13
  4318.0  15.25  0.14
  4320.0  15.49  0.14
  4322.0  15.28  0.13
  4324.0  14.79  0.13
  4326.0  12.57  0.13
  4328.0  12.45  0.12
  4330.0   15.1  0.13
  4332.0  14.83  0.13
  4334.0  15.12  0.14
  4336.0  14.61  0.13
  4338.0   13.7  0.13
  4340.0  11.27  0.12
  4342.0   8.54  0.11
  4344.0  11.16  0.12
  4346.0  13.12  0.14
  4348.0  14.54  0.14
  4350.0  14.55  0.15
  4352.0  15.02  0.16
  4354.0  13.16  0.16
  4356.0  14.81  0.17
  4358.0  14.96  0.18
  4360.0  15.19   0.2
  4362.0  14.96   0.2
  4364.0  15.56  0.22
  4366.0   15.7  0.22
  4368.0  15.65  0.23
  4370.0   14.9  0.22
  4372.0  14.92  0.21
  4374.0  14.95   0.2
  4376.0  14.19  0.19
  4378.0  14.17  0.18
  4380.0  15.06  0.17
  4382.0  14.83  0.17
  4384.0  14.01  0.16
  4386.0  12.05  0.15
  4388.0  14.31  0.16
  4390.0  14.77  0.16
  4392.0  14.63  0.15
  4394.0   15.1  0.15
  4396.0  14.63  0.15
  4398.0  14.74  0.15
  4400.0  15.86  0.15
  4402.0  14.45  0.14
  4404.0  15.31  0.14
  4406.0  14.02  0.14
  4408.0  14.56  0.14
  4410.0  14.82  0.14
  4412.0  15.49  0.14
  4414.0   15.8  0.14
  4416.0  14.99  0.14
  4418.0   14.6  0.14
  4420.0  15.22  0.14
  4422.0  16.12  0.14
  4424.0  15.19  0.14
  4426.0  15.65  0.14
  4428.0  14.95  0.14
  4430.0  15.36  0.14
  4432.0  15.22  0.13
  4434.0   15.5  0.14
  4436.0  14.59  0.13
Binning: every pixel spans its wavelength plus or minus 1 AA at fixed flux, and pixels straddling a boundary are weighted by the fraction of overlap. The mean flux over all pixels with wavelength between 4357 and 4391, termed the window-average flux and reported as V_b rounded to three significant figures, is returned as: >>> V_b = 14.7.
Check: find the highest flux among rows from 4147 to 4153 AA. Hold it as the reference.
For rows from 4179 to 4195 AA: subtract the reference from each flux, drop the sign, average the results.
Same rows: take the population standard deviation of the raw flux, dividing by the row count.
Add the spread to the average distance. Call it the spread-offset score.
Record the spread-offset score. 1.5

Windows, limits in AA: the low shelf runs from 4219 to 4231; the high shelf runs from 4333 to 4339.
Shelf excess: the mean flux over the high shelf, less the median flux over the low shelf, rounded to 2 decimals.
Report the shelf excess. -0.16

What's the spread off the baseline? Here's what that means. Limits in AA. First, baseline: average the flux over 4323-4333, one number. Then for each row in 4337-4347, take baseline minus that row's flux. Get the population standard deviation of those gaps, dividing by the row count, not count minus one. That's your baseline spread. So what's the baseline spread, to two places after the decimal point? 1.81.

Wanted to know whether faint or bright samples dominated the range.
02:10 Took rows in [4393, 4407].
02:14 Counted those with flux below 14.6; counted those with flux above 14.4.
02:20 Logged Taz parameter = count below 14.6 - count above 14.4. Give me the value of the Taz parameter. -4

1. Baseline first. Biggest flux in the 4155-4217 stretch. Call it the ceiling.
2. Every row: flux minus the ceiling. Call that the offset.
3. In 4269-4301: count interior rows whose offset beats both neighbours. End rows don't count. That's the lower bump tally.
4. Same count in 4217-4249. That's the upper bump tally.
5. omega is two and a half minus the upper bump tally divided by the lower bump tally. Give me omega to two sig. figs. 1.2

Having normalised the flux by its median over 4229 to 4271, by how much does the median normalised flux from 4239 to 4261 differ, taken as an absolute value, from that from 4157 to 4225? 0.02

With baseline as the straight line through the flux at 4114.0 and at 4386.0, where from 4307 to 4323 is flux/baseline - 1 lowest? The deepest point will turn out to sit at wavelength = 4310.0 AA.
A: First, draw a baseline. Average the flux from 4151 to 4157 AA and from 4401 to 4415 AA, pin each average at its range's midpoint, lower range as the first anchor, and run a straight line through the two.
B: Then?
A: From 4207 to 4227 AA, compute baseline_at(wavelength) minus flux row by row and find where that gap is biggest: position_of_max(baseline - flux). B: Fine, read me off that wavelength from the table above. 4226.0 AA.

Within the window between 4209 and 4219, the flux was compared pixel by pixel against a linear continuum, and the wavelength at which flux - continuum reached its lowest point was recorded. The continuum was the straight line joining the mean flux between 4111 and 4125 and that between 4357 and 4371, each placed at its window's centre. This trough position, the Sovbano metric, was 4218.0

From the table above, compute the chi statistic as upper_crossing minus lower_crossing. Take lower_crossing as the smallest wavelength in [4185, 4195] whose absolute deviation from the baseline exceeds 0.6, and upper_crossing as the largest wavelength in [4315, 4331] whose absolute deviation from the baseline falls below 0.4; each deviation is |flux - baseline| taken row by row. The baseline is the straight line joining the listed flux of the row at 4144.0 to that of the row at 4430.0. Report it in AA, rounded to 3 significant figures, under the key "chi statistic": 140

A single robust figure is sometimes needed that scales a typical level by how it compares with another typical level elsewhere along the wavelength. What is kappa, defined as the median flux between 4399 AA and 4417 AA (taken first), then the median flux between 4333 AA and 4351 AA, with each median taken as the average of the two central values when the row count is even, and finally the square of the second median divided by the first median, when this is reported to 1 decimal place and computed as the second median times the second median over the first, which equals 12.5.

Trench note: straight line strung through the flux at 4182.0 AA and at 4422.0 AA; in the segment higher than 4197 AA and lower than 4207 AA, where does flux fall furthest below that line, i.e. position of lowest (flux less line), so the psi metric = 4200.0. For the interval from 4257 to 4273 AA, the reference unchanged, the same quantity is 4262.0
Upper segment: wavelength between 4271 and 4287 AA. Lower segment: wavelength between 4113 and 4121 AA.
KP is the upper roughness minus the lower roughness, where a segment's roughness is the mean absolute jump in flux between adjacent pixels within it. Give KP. 0.1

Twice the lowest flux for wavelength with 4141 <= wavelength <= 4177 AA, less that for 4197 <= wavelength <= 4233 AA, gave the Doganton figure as 16.8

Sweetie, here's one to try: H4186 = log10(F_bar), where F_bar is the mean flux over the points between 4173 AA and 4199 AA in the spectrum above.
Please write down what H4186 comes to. 1.17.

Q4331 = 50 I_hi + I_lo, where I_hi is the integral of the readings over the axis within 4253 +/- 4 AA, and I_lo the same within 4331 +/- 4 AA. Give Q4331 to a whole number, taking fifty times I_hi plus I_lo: 5889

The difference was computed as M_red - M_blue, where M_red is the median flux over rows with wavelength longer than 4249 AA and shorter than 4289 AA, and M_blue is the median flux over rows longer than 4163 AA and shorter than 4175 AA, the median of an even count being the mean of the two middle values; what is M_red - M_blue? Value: -1.2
